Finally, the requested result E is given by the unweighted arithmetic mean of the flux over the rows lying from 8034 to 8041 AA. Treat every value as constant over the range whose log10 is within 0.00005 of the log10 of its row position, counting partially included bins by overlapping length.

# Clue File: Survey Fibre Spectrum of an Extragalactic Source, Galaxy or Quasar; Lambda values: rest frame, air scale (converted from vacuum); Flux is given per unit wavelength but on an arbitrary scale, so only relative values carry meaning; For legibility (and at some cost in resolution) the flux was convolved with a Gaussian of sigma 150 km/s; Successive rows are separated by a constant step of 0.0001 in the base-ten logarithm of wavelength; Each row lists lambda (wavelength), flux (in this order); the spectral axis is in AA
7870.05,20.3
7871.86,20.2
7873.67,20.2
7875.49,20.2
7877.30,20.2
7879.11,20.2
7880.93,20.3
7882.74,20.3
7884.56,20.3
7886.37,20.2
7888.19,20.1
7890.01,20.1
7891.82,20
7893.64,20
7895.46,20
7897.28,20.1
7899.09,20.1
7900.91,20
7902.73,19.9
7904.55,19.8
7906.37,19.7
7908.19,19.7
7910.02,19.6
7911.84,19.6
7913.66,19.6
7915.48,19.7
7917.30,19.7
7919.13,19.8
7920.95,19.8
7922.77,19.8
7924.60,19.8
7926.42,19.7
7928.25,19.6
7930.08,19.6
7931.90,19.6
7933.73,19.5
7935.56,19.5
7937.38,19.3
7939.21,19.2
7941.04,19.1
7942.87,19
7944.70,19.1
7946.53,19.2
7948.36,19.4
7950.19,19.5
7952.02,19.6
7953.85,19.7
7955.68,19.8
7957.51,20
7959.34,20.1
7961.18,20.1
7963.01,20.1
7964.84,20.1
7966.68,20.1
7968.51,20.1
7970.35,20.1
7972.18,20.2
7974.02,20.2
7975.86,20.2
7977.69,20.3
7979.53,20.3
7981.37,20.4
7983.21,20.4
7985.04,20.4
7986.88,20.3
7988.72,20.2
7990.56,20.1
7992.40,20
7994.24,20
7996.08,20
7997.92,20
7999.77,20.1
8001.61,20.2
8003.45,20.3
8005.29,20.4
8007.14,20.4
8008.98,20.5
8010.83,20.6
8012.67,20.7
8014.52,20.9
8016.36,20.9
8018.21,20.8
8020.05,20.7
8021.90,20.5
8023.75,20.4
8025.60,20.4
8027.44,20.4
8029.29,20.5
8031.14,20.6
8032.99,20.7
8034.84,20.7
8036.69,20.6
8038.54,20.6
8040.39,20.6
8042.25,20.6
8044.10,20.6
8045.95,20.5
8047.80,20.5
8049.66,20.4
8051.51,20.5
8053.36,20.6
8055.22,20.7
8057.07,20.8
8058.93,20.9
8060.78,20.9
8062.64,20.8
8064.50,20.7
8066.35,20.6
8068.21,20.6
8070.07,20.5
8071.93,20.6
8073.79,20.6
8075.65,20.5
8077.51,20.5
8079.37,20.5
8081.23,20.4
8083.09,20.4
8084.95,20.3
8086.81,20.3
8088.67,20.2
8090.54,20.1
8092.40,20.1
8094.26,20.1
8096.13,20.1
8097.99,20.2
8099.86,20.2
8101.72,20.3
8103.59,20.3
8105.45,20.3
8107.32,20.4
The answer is 20.6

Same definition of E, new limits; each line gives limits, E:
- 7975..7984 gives 20.3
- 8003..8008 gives 20.4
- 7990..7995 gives 20.0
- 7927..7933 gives 19.6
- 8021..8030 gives 20.4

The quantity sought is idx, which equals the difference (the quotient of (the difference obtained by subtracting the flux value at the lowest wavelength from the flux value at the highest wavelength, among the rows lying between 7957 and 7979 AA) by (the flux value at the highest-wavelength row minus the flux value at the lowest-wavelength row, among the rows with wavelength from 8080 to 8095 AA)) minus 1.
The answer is -2.0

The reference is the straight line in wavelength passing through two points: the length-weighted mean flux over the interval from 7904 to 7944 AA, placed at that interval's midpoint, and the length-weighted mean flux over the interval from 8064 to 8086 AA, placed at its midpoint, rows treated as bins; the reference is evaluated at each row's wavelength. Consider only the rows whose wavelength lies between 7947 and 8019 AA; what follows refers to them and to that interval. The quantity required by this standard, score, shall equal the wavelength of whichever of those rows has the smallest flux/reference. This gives 7948.36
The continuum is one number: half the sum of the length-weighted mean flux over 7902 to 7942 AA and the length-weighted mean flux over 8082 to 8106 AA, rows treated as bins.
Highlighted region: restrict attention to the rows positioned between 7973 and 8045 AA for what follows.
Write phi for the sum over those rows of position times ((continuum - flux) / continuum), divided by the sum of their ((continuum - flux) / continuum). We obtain 8015.5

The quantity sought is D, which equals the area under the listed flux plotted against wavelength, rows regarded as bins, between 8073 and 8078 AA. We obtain 103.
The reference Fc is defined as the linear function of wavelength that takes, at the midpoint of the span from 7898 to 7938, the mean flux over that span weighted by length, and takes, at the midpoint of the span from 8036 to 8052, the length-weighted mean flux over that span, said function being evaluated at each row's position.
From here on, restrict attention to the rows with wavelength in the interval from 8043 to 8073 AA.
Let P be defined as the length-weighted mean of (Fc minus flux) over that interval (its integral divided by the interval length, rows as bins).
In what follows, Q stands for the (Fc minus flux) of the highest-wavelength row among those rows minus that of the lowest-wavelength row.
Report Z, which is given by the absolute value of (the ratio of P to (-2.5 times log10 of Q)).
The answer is 0.0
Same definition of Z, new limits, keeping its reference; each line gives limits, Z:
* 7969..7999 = 0.0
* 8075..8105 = 0.5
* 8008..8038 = 0.1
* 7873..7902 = 0.6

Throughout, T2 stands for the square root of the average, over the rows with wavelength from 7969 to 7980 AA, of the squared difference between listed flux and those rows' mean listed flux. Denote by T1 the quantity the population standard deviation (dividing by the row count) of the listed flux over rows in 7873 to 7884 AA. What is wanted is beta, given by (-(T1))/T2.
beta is -0.69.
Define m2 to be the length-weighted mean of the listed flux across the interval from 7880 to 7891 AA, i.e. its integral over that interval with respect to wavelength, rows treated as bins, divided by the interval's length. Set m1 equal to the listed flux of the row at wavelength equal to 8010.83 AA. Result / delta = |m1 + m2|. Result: 40.8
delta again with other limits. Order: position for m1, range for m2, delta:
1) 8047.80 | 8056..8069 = 41.3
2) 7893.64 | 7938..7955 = 39.3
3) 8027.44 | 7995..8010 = 40.6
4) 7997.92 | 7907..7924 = 39.7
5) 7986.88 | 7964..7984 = 40.5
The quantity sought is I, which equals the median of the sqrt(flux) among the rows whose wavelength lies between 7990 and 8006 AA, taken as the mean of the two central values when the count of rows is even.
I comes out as 4.48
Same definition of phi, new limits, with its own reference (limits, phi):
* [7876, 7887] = 7882.0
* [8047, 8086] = 8065.2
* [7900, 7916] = 7911.0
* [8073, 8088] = 8079.5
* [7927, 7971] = 7937.1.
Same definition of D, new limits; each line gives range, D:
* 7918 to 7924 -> 119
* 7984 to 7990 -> 122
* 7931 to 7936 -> 98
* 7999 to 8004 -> 101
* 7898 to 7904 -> 120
